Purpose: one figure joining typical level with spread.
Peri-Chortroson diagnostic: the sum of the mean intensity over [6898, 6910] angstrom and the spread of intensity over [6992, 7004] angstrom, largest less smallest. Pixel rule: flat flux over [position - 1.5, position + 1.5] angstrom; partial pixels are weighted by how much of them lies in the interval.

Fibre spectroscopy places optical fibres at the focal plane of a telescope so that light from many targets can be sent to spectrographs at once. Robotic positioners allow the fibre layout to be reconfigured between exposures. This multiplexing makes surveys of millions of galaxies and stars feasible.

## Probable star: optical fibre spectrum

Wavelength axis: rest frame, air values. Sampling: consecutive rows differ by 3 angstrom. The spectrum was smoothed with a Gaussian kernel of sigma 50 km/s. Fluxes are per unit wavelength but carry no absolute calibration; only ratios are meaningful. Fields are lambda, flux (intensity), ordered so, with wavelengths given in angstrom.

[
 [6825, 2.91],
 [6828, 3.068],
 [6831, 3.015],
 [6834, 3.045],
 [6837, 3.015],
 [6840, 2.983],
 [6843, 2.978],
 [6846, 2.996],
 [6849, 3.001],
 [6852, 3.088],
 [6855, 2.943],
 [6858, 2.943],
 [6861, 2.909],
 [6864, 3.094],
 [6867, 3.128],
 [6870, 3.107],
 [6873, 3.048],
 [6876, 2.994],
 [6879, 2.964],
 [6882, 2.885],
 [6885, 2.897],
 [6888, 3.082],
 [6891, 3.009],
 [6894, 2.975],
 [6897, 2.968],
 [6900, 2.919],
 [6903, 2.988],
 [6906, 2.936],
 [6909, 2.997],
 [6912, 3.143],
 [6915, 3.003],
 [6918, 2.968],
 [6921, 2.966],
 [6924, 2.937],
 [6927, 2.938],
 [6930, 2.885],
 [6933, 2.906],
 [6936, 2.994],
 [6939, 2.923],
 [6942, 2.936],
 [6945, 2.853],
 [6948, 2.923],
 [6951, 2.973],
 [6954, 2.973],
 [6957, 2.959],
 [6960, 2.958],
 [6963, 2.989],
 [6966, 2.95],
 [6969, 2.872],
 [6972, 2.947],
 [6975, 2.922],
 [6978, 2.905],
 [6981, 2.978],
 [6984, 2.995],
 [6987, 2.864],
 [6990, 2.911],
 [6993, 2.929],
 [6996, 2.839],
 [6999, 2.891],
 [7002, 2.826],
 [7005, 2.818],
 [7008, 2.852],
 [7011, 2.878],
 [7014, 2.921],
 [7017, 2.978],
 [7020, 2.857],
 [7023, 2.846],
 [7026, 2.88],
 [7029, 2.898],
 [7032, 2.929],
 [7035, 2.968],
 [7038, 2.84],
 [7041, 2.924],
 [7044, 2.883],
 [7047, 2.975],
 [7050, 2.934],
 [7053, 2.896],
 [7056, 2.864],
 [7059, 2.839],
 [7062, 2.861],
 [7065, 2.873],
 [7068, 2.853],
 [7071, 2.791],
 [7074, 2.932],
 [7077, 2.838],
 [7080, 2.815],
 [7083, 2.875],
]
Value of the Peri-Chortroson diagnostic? 3.06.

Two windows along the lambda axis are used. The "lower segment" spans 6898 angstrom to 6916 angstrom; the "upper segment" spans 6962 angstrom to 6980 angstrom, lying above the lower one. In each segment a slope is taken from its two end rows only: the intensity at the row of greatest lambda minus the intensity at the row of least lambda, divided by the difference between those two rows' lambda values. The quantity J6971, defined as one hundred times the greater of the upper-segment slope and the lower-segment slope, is 0.56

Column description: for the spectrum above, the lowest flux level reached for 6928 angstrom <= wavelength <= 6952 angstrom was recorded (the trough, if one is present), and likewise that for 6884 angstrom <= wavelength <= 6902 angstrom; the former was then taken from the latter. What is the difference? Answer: 0.044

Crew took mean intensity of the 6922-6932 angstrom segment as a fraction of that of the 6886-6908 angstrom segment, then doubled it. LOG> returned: 1.96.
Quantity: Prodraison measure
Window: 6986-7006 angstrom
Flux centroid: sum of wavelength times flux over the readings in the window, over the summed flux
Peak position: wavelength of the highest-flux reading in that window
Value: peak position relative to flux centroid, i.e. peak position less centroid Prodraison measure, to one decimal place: -2.9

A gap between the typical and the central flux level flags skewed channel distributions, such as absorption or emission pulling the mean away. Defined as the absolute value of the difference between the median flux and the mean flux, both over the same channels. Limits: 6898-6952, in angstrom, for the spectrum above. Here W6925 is 0.017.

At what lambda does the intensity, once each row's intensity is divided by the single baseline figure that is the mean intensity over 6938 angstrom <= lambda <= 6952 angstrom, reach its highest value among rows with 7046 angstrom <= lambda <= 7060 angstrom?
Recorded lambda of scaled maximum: 7047 angstrom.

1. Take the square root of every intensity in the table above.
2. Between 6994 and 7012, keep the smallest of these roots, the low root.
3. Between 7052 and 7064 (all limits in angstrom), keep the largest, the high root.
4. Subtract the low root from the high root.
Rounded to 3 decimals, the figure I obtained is 0.023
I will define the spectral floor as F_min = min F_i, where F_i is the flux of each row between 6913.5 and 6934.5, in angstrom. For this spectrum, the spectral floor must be 2.885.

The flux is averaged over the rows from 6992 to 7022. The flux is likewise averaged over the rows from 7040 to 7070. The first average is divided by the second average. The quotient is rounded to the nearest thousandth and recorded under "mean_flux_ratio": 0.996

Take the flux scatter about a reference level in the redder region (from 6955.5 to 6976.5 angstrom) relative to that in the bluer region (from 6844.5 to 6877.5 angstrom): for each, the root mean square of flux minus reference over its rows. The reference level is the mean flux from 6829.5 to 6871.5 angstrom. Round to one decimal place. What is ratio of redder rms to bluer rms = 1.2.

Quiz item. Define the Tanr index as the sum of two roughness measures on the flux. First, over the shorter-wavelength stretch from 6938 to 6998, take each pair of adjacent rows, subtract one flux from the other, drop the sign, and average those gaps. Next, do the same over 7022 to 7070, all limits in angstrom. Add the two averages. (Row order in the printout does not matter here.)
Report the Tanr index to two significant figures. 0.090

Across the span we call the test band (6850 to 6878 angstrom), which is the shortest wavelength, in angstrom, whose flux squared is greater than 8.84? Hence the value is 6852 angstrom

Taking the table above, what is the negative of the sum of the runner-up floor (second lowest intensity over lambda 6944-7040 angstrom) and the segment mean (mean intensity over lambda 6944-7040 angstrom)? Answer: -5.74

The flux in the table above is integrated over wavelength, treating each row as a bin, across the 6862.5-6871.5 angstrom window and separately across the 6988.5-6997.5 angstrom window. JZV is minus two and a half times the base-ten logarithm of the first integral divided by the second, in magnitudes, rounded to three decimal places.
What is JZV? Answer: -0.078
